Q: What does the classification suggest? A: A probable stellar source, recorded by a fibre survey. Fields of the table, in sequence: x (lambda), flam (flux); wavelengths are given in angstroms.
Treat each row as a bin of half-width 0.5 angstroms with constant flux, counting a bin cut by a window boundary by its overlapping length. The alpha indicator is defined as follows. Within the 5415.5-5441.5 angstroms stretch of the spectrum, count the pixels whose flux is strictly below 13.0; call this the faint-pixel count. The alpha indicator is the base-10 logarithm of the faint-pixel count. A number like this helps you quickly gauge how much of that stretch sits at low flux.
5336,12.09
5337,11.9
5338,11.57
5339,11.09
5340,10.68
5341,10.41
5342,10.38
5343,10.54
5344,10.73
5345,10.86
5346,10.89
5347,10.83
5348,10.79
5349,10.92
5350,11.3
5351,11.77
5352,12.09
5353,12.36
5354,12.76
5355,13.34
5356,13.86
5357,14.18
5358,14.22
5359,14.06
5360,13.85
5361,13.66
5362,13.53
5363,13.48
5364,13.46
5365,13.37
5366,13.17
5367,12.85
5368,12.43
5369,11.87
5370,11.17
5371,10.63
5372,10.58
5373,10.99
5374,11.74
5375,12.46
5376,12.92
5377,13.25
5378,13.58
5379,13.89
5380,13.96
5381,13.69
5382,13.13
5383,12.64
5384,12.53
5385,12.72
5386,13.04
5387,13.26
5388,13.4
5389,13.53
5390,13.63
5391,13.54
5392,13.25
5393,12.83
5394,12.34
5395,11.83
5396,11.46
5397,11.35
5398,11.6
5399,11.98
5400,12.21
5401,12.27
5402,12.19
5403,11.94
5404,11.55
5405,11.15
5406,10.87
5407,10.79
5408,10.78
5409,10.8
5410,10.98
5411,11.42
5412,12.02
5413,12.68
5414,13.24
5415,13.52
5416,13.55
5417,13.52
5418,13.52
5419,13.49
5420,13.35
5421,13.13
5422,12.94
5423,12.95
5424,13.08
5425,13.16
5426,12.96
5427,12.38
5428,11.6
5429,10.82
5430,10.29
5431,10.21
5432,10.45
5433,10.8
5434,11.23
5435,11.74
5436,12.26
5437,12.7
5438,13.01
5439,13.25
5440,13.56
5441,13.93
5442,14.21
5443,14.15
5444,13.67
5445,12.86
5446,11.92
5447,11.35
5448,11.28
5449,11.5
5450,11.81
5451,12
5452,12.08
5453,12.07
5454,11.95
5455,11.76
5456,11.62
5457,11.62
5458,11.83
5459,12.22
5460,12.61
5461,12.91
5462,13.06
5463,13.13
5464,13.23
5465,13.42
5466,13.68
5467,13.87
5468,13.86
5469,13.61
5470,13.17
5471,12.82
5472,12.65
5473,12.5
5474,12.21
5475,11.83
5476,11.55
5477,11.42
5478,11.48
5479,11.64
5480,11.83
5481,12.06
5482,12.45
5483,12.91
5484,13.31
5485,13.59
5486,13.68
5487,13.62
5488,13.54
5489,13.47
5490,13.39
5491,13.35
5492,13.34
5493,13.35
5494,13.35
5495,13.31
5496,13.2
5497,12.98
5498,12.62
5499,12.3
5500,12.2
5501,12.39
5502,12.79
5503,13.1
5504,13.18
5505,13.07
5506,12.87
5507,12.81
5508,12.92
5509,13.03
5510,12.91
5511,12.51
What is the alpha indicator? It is 1.15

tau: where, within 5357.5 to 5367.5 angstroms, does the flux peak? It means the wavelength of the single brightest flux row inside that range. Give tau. 5358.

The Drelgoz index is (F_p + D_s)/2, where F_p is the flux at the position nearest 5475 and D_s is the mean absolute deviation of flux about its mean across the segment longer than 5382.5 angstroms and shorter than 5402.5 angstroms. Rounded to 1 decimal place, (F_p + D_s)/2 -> 6.2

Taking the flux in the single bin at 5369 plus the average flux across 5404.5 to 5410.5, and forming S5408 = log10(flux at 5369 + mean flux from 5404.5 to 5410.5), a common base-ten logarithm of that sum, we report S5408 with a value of 1.36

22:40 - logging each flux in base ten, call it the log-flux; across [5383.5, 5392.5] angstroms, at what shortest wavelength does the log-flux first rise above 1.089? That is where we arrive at 5384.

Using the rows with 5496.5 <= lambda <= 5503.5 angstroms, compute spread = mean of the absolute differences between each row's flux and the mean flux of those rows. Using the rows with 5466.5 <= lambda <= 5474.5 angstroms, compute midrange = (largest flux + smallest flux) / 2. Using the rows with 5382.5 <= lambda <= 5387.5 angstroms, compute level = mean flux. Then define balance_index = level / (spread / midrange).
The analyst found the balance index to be 590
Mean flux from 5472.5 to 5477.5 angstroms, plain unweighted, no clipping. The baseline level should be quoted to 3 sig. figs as 11.9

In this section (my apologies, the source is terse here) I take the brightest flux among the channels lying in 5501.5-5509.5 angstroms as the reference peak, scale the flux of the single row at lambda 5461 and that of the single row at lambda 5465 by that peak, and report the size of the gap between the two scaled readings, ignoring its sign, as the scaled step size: 0.039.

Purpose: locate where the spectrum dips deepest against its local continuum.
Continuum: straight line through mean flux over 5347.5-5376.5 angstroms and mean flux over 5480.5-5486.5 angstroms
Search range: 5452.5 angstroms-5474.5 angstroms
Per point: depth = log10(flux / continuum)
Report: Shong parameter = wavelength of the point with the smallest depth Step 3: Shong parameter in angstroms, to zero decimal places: 5457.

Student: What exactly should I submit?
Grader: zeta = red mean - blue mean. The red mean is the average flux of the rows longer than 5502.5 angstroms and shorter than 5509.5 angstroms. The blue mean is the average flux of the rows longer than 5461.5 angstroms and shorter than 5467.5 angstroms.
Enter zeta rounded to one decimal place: -0.4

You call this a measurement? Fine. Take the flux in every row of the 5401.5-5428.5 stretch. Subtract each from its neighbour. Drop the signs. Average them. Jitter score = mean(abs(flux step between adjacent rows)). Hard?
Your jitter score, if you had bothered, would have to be 0.253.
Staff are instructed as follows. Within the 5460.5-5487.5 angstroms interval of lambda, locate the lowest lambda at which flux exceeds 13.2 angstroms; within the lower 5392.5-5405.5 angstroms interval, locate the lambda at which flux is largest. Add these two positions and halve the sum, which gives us 5428.5 angstroms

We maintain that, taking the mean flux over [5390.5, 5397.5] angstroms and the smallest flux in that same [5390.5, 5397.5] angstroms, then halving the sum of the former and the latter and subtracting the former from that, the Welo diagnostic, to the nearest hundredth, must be -0.51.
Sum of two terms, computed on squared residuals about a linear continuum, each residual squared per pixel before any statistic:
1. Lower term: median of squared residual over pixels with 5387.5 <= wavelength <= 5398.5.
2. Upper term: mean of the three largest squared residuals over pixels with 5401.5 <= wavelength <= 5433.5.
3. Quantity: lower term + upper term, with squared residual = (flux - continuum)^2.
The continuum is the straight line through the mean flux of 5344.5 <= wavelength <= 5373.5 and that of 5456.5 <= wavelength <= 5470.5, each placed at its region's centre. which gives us 7.2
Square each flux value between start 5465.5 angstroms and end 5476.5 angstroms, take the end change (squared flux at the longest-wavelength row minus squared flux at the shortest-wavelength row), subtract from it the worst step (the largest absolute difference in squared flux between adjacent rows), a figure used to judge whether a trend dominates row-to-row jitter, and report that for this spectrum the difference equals -66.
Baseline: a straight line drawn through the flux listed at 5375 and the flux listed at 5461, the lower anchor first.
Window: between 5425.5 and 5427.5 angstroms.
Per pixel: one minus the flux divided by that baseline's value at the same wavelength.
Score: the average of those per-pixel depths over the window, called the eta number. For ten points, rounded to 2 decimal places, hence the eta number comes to 0.00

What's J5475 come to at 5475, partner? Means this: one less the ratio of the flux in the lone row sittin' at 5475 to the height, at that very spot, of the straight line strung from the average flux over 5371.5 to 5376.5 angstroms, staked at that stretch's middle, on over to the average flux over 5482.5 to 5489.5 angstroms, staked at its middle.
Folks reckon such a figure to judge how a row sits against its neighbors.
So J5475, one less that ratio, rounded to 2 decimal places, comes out 0.11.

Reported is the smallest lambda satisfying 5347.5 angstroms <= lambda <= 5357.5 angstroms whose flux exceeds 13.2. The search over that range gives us 5355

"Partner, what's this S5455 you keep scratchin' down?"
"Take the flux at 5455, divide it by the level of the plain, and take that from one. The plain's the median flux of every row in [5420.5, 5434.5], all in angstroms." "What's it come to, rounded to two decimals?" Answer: 0.02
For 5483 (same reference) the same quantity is -0.08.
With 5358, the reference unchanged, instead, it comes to -0.19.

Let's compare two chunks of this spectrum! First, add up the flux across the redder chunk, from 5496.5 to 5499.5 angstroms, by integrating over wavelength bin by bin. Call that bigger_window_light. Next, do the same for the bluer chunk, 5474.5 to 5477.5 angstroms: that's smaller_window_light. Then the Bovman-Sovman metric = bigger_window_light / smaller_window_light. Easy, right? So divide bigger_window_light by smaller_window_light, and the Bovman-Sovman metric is 1.09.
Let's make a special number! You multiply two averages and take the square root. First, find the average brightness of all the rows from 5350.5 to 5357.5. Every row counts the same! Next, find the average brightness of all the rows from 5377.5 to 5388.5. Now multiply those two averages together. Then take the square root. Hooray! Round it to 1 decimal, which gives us 13.1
